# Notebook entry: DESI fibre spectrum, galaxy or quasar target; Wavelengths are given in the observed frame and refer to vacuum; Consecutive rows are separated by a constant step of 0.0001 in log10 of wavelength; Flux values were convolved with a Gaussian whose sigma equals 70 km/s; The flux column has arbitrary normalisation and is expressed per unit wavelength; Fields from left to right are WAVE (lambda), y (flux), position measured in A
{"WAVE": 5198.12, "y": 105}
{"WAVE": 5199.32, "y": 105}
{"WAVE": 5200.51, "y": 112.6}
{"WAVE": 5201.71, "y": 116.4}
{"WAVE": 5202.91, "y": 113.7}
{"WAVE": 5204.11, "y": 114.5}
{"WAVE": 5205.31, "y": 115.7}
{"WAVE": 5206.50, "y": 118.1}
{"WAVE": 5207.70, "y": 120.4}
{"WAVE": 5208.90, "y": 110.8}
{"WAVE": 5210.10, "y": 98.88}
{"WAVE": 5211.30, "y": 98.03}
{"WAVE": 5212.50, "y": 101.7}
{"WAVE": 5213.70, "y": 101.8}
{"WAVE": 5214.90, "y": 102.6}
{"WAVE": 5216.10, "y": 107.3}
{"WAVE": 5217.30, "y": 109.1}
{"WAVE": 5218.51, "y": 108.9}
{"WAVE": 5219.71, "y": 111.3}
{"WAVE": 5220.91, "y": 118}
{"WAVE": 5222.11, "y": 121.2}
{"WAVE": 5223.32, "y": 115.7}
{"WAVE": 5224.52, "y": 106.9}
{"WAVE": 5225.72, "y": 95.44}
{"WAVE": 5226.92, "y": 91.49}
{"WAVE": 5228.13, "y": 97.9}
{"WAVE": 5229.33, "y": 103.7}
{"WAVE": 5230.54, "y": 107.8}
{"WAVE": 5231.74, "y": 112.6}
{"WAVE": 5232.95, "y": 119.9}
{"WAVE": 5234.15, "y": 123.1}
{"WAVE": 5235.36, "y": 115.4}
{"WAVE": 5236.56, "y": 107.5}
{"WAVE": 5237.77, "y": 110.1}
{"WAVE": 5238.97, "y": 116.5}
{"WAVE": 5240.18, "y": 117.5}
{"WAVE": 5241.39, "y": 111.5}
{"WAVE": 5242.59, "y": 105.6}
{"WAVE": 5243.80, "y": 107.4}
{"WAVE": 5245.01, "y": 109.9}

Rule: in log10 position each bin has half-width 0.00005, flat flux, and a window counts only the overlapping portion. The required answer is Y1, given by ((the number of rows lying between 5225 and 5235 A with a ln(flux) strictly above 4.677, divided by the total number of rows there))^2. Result 0.25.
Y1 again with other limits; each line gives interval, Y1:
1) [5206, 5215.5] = 0.14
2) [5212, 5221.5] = 0.25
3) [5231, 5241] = 1.00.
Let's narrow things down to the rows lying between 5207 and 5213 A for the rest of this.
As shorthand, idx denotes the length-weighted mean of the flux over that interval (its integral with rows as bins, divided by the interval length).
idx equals 106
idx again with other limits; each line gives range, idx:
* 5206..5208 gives 119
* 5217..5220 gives 109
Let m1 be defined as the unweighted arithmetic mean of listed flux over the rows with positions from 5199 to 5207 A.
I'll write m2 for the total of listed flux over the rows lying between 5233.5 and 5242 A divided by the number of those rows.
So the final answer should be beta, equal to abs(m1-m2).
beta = 1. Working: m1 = 114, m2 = 115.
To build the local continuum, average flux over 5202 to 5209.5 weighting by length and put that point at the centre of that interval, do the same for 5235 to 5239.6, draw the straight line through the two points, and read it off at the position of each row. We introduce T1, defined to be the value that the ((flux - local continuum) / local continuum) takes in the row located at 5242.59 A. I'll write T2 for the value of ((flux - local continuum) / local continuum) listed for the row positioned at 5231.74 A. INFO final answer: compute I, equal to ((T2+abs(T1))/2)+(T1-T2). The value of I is -0.03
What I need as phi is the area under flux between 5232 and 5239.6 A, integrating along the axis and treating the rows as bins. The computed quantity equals 876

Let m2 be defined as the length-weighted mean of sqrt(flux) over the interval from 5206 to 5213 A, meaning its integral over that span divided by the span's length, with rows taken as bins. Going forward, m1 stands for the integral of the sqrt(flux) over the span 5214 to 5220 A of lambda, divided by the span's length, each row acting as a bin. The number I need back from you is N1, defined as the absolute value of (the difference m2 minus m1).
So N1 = 0.0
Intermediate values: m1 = 10.4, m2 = 10.4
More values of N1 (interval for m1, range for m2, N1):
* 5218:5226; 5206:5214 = 0.2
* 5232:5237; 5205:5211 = 0.2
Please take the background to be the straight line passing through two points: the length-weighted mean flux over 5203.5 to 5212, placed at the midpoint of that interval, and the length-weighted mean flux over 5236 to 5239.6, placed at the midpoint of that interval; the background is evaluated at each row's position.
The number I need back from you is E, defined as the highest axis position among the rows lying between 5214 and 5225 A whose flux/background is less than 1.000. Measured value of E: 5224.52 A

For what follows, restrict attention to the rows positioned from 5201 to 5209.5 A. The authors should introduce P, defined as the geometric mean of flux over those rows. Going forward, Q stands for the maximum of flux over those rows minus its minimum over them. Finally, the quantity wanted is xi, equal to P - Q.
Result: 106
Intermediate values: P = 116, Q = 9.6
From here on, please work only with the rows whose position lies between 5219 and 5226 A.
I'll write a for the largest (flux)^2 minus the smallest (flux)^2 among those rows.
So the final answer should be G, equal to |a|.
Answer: 5581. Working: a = 5581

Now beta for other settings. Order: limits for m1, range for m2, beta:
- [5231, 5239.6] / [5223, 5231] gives 12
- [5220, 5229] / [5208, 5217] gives 4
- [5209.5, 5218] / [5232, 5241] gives 13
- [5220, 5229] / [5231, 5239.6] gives 8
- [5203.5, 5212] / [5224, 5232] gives 9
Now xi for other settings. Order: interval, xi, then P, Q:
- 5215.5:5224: 99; 113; 13.9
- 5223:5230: 77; 102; 24.2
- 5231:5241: 100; 115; 15.6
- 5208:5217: 90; 103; 12.8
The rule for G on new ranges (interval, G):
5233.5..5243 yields 4002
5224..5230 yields 3057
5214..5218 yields 1376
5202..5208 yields 1568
